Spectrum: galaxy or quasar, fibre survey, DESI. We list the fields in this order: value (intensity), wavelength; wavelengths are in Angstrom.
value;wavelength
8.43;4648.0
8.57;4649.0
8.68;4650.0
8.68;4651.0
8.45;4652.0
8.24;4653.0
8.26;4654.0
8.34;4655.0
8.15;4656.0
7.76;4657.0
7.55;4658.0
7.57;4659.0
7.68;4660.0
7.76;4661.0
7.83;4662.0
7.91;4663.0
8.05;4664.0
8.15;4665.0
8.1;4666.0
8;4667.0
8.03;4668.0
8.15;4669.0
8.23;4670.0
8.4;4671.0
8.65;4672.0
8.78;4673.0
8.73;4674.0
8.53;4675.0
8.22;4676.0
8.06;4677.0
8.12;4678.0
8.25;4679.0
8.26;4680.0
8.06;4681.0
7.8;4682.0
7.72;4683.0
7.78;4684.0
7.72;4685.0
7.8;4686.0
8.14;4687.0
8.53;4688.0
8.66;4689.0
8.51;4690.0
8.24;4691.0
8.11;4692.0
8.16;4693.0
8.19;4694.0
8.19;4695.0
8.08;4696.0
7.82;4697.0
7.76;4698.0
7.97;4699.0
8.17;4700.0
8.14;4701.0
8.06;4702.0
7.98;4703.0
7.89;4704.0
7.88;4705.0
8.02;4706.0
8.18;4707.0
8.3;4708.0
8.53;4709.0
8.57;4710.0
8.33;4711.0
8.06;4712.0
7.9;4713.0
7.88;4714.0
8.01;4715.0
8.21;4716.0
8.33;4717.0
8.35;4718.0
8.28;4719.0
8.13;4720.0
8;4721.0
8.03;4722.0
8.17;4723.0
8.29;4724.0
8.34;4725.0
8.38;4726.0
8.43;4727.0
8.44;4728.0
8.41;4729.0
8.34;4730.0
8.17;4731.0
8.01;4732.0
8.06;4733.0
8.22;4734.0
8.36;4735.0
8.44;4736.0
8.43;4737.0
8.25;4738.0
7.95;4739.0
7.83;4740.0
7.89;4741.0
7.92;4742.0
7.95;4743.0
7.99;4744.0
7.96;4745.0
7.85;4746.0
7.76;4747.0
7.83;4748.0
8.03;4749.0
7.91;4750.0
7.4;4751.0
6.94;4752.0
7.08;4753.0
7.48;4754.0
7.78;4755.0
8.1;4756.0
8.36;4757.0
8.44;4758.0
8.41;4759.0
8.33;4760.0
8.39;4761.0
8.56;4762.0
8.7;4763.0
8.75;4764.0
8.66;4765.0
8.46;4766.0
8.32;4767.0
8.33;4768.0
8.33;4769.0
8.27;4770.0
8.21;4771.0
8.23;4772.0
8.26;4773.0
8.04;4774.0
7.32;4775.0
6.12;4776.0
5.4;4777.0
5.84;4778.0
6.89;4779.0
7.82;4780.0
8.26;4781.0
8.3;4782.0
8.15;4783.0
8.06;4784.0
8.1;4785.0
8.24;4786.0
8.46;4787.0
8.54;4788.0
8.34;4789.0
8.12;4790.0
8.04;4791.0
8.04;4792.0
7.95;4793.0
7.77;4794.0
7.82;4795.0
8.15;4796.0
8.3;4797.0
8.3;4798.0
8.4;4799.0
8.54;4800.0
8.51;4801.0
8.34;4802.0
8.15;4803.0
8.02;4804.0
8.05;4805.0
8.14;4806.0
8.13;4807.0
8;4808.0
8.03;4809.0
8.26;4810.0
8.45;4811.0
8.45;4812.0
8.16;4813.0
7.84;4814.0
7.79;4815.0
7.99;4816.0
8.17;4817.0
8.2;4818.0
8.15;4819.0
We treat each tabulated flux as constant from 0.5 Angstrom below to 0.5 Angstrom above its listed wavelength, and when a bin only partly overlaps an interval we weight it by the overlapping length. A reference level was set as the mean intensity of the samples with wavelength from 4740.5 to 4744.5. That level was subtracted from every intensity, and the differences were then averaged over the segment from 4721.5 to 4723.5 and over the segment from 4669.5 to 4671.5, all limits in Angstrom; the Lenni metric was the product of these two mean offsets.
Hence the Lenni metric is 0.06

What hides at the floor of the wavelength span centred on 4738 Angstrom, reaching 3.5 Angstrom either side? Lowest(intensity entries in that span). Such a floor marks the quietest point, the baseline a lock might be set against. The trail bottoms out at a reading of 7.83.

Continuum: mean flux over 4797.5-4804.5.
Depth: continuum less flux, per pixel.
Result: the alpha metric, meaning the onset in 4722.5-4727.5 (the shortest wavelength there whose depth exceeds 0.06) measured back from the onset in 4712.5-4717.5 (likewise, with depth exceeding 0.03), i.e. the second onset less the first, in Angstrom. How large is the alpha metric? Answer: -10 Angstrom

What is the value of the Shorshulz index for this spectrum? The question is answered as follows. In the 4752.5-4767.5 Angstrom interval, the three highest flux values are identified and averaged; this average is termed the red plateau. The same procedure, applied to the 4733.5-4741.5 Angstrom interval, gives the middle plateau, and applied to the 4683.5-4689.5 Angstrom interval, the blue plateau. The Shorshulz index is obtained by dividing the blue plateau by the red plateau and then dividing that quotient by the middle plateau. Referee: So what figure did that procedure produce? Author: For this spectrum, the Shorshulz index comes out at 0.1154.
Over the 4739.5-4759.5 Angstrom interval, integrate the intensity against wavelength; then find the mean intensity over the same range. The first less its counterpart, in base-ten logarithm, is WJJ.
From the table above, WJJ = 2.17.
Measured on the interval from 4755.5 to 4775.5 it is 2.20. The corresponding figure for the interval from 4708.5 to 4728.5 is 2.19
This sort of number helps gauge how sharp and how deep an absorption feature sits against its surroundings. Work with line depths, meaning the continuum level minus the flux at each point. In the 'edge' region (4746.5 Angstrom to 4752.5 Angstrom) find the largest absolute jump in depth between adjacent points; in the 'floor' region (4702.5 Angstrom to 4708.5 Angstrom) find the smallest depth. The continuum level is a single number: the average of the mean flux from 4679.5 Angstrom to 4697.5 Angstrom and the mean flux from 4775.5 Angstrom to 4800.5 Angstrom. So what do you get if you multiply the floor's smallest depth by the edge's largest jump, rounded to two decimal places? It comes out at -0.17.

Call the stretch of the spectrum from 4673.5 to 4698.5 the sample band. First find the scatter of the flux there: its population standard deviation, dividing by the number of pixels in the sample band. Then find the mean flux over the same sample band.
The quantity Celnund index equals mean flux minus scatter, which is 7.8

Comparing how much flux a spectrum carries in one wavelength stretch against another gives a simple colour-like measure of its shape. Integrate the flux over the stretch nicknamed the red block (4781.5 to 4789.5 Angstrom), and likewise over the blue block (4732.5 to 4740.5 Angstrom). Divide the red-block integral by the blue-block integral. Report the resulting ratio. 1.01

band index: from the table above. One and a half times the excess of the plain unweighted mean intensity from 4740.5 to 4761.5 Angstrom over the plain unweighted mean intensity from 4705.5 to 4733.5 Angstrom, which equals -0.49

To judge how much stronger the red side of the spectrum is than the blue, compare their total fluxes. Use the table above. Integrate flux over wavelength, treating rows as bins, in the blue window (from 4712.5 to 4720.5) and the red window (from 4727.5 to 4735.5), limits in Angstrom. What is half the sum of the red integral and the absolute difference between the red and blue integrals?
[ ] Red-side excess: 33.5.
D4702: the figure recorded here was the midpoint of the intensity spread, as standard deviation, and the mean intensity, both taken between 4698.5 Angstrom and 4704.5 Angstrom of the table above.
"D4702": 4.07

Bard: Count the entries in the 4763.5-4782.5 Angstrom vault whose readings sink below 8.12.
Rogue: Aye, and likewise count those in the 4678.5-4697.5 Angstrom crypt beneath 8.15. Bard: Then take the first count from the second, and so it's 3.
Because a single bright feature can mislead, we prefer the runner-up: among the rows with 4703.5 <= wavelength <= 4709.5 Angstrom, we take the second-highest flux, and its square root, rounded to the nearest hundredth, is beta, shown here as 2.88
